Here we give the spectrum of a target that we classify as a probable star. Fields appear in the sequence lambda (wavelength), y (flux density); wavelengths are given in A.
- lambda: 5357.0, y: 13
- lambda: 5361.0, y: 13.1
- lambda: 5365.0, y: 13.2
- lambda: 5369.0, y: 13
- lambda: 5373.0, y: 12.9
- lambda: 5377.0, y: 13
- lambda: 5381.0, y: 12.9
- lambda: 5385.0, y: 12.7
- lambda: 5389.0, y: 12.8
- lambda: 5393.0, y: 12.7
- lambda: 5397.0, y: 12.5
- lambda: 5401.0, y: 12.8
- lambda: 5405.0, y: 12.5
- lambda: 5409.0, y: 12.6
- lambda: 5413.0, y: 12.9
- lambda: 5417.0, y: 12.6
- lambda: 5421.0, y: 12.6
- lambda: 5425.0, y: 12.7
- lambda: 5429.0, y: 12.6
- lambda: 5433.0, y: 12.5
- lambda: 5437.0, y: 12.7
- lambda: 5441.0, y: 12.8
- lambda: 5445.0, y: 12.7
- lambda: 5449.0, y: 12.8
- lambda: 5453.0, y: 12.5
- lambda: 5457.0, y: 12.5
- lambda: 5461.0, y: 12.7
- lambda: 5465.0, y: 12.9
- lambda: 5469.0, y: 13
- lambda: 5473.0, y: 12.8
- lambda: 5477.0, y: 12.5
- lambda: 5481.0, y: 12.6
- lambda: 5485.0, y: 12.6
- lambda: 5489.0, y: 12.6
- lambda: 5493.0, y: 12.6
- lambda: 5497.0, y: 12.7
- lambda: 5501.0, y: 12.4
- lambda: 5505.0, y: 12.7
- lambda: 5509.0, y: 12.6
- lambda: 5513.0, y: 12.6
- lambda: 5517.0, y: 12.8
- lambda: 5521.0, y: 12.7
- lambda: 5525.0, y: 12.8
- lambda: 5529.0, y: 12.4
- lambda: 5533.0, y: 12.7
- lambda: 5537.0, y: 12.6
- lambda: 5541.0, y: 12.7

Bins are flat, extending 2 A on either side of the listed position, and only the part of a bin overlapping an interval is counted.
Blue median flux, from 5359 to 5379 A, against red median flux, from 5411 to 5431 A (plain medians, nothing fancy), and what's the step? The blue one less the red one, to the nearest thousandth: 0.400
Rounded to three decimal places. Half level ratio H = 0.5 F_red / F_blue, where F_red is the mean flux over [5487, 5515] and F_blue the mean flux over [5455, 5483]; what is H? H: 0.496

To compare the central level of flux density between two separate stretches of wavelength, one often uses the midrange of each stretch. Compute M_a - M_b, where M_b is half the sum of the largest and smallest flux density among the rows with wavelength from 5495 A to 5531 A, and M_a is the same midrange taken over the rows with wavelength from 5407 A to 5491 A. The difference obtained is 0.15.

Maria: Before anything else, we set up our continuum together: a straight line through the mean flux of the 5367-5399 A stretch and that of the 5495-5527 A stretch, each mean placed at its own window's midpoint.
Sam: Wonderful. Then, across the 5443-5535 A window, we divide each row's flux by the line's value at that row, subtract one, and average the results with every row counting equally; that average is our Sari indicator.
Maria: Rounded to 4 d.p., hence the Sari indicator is -0.0022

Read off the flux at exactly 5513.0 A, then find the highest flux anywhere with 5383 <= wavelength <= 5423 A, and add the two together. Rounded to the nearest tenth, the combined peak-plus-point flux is 25.5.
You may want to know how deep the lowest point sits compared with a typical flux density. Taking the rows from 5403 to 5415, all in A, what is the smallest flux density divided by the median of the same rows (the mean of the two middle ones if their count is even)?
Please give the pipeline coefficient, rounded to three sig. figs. 0.992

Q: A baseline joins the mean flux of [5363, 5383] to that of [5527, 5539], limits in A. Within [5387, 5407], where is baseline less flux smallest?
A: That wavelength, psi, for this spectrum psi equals 5401.0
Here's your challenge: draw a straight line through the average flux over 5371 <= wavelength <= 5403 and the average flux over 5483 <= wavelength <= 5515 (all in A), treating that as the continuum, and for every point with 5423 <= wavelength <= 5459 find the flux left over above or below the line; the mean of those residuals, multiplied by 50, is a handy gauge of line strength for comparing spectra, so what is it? -2.6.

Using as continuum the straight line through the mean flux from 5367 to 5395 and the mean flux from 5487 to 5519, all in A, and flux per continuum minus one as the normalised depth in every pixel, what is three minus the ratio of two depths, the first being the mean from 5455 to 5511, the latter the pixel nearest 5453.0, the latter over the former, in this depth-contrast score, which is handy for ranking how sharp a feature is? -34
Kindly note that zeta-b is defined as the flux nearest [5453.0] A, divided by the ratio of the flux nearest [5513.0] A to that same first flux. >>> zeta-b 12.4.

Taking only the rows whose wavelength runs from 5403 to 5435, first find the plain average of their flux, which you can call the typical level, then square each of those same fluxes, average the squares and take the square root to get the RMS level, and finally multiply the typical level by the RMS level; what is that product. 159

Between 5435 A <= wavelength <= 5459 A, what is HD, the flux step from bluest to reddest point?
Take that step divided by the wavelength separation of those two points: -0.010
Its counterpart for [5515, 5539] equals -0.010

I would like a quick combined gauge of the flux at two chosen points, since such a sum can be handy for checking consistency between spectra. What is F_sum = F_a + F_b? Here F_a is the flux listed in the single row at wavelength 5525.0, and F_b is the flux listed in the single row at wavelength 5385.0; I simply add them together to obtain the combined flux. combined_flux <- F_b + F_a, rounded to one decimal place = 25.5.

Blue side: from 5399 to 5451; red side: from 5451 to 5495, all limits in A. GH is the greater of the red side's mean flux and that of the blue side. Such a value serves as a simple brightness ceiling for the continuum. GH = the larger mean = 12.7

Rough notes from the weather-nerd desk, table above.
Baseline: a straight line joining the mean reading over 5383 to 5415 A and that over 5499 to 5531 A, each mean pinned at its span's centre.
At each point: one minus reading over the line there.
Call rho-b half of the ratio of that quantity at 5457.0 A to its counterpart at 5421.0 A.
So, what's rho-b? 1.0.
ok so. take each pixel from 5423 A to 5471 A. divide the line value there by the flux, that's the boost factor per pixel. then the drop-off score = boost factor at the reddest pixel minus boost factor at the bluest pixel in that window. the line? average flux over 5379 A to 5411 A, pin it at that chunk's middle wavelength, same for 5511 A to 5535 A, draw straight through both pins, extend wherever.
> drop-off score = -0.024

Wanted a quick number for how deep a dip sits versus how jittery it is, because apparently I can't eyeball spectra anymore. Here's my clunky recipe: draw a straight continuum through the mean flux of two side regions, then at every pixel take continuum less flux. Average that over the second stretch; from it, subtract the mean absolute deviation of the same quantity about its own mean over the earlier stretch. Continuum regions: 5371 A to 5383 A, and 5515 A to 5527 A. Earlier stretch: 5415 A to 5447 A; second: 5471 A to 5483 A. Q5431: 0.10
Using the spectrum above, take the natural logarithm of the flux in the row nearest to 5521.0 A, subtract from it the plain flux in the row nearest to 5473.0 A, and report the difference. -10.3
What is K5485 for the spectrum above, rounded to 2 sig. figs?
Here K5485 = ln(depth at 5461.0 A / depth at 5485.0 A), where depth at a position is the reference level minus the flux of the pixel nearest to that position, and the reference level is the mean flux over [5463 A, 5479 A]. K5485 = -0.69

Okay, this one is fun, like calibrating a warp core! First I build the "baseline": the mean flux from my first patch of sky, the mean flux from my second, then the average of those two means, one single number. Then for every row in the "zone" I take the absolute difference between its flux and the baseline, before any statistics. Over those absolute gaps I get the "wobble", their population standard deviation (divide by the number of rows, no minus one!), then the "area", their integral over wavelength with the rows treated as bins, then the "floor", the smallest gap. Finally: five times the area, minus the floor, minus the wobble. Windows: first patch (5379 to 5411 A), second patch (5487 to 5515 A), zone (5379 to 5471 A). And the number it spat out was 59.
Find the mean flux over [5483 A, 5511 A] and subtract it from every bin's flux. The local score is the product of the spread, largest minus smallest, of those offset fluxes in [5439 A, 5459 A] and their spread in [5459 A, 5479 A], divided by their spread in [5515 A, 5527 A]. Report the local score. 1.5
